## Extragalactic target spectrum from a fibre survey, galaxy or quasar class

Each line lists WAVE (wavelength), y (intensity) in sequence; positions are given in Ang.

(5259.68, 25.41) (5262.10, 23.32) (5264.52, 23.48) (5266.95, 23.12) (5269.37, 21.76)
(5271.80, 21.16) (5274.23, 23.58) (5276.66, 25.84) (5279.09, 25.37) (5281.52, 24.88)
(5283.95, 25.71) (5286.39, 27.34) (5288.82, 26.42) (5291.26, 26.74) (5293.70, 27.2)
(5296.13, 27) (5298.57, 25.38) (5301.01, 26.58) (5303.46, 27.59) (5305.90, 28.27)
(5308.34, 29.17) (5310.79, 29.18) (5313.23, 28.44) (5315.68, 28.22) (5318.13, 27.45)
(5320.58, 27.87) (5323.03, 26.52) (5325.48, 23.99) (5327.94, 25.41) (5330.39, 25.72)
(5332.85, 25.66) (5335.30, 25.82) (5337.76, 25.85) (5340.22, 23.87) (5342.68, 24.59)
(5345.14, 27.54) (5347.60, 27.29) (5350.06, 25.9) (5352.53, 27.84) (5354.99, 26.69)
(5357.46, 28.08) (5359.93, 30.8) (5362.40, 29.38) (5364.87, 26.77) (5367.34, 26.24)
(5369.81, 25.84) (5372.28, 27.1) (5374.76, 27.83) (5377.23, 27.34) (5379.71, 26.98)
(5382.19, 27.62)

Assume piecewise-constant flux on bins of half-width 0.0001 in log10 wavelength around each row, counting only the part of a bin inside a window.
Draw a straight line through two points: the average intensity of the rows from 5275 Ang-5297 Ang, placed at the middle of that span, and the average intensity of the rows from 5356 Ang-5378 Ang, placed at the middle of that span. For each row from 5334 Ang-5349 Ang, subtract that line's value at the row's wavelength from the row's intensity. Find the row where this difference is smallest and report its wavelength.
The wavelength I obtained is 5340.22 Ang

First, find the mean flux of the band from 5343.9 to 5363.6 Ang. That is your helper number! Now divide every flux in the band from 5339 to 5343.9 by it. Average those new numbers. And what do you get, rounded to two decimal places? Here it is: 0.87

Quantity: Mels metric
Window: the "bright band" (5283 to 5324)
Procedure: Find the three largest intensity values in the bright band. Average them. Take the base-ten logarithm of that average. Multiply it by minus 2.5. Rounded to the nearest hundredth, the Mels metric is -3.65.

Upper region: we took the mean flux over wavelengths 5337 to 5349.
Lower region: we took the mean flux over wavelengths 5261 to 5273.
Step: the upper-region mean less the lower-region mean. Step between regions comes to 3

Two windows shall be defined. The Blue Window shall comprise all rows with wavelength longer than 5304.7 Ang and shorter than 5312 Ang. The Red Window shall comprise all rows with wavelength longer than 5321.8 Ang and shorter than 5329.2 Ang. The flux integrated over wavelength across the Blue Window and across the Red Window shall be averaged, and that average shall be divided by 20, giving 9.95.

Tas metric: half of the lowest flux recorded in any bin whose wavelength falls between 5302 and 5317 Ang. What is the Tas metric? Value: 13.8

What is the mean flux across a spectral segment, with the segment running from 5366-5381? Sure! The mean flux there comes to 26.9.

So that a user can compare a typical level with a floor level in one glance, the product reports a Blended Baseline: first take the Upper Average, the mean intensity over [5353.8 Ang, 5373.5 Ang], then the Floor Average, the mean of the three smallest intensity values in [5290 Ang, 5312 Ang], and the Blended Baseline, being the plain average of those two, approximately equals 26.9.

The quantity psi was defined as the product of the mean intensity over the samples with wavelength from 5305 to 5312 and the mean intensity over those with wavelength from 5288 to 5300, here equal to 767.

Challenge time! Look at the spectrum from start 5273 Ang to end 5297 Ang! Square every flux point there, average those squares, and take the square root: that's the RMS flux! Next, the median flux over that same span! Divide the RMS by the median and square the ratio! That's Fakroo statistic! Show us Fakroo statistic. 0.993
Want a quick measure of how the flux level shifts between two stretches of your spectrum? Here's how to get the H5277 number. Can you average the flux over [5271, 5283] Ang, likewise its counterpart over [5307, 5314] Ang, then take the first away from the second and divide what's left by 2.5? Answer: 1.9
